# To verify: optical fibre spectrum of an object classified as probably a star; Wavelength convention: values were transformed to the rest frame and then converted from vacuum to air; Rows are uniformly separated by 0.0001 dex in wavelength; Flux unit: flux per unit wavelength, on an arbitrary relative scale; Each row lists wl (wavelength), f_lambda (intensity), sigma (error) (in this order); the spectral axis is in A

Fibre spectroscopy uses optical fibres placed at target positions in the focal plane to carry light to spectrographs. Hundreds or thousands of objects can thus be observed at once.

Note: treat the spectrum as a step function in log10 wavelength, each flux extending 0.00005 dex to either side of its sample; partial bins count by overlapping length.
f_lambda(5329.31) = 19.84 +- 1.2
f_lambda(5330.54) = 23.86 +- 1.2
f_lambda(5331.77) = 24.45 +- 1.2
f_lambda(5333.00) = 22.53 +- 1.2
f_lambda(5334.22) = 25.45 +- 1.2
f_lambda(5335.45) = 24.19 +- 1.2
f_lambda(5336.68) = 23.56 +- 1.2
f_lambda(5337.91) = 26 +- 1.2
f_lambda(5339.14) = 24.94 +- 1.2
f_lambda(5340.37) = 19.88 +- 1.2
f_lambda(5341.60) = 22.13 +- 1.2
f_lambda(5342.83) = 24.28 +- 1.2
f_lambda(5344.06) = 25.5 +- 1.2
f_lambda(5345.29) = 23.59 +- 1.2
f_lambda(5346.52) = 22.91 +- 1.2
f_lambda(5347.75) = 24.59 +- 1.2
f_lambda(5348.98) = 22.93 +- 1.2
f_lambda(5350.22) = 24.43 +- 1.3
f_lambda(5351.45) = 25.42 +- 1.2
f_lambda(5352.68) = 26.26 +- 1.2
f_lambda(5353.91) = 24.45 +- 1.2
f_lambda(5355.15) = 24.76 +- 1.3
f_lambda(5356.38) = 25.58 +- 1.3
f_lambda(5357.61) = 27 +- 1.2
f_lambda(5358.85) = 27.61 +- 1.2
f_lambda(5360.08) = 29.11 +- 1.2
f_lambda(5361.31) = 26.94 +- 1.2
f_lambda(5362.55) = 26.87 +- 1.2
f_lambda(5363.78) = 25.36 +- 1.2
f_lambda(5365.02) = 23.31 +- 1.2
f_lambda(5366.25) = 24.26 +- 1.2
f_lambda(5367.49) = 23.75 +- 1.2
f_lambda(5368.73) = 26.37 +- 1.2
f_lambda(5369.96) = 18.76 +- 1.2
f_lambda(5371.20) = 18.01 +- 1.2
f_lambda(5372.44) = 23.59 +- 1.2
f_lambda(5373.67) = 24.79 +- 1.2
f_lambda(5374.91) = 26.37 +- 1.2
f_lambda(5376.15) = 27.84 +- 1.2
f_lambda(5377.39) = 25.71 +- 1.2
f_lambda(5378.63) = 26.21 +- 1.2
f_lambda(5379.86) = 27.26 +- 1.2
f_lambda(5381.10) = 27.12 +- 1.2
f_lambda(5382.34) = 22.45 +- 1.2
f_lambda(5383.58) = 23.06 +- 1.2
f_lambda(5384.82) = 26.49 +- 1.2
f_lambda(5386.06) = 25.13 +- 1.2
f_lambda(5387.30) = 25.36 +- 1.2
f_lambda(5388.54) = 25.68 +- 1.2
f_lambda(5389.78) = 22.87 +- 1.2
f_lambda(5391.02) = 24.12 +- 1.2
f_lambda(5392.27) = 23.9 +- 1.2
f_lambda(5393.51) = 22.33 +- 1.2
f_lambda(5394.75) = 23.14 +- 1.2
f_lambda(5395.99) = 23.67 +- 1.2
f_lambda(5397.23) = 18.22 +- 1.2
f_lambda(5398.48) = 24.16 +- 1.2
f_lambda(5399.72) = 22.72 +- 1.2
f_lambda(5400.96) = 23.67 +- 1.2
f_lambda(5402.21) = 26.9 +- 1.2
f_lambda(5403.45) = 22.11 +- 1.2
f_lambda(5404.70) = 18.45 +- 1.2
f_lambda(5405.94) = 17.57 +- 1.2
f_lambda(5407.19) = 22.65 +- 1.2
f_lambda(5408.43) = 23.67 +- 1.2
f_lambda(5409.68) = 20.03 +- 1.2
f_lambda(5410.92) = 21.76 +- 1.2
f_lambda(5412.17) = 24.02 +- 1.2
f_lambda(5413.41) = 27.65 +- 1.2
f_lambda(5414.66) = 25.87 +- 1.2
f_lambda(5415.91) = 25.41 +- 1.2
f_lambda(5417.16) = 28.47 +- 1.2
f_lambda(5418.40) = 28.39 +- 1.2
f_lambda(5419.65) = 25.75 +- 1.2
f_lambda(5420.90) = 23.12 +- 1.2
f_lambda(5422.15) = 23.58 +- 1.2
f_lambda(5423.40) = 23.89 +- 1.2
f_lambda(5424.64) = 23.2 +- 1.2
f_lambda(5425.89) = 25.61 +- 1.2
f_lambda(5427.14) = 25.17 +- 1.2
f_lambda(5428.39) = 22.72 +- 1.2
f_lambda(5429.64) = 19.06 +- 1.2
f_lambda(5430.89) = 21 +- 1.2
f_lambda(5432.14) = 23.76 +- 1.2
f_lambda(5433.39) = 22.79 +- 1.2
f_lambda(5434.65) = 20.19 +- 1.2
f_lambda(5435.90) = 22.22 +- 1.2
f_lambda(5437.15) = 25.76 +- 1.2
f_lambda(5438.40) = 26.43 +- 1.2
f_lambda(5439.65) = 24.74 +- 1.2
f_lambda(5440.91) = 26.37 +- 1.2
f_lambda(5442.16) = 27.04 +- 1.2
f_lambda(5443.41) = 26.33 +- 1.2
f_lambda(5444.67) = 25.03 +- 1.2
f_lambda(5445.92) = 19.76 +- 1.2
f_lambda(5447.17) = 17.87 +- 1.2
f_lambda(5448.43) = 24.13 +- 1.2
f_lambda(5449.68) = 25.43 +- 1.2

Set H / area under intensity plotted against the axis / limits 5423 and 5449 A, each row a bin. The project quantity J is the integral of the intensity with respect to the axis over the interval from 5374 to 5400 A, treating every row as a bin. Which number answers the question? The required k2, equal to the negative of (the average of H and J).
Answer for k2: -623.6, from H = 610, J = 637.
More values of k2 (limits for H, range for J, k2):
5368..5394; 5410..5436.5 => -635.1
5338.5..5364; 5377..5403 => -634.0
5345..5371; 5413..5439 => -638.6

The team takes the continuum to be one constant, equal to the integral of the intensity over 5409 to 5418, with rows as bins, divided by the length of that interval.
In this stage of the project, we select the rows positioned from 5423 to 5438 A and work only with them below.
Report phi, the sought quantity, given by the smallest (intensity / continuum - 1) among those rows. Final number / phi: -0.23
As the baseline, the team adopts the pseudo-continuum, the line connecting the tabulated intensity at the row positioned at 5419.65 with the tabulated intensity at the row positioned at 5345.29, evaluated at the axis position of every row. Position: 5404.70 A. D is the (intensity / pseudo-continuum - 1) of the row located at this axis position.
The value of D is -0.27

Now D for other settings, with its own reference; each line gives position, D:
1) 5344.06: 0.08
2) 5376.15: 0.14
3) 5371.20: -0.26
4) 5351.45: 0.07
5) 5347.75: 0.04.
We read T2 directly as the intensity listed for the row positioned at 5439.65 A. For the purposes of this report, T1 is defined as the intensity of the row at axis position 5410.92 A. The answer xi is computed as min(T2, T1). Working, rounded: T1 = 21.76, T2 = 24.74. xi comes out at 21.8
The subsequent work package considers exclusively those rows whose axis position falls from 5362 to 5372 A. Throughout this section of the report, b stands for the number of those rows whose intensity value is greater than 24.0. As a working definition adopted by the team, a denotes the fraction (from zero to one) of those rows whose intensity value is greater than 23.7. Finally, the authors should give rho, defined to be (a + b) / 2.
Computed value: 2.3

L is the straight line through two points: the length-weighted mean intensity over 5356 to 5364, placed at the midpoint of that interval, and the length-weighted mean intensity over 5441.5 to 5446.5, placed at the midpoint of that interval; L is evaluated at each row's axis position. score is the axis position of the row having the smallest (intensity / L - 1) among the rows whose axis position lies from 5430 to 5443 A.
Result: 5434.65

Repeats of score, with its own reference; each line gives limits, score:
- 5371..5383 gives 5371.20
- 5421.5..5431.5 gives 5429.64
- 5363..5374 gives 5371.20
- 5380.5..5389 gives 5382.34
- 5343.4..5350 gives 5346.52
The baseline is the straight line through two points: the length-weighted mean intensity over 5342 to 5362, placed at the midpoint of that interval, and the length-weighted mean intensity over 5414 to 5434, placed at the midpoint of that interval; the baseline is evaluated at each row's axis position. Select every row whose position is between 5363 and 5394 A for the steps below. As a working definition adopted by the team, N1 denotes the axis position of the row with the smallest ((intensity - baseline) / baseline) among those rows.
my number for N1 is 5371.20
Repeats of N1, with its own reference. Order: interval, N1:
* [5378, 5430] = 5405.94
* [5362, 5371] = 5369.96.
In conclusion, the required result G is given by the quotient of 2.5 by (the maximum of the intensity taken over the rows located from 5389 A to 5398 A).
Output 0.104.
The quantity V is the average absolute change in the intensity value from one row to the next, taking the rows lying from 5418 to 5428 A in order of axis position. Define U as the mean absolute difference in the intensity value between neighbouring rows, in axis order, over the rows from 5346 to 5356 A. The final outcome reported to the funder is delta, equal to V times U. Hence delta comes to 1.7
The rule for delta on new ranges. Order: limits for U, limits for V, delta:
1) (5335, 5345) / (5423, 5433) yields 4.3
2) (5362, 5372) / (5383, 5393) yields 3.1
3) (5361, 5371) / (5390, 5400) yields 5.0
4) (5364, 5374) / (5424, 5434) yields 5.7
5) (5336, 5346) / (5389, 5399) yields 5.2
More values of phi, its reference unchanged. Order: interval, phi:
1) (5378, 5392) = -0.10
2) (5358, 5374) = -0.27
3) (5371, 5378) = -0.27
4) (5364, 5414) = -0.29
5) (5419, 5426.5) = -0.07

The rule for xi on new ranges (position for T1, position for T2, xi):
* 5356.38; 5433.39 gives 22.8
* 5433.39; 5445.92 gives 19.8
